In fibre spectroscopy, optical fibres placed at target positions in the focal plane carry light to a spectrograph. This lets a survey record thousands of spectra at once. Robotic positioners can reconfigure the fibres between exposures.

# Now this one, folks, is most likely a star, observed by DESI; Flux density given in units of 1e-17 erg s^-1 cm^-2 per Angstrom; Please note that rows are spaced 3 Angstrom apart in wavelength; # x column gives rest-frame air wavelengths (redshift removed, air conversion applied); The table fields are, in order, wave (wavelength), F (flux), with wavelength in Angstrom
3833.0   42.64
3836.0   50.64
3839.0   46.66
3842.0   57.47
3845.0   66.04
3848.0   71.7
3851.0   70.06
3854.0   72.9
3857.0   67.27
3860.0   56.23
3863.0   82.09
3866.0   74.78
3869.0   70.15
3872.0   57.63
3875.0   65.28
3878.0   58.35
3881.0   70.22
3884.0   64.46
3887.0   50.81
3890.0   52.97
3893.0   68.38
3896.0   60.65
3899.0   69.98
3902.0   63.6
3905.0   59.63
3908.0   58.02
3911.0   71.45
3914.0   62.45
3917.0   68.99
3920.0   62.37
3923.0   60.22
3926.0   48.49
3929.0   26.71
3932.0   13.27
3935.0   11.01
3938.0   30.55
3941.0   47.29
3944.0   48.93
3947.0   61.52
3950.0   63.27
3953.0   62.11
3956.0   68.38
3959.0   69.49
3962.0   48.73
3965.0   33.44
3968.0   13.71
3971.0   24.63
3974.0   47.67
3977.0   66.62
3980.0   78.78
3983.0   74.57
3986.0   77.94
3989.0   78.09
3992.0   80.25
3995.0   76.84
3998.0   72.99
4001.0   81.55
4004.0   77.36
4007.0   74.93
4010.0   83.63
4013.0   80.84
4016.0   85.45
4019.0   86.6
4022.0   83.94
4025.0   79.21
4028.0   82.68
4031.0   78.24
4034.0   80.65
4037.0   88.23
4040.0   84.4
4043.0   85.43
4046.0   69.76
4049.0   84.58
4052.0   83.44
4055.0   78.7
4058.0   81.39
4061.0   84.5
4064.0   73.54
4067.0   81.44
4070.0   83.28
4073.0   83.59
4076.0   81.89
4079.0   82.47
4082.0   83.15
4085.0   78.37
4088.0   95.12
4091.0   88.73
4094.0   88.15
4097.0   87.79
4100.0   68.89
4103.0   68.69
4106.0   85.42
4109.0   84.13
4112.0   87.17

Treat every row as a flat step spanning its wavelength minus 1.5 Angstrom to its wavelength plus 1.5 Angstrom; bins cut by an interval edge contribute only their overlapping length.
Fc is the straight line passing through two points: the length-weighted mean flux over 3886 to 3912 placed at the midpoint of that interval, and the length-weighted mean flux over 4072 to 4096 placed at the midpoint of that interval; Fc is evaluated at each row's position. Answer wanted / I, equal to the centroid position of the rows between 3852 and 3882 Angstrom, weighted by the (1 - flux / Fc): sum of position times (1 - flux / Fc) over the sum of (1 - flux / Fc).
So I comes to 3864.6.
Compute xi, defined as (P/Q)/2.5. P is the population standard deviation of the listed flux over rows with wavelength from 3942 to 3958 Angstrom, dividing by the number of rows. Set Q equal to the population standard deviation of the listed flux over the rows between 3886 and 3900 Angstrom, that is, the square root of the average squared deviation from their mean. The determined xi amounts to 0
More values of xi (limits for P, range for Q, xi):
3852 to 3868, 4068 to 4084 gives 6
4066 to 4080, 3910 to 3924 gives 0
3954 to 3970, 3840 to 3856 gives 2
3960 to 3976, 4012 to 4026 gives 2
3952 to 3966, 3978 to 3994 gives 3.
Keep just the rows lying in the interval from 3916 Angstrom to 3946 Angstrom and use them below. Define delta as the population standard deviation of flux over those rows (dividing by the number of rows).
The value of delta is 19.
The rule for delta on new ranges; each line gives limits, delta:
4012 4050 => 5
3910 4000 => 21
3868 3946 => 16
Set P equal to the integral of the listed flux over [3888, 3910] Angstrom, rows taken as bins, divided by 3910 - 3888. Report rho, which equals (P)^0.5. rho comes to 7.9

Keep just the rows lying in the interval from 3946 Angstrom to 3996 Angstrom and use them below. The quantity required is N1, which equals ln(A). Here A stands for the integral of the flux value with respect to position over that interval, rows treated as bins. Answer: 8.0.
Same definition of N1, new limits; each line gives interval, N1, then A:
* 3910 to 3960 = 7.8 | 2559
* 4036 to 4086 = 8.3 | 4081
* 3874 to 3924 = 8.1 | 3141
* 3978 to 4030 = 8.3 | 4139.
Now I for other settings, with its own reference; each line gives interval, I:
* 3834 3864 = 3855.6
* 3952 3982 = 3967.5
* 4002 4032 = 4017.0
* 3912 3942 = 3933.5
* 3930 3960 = 3937.5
